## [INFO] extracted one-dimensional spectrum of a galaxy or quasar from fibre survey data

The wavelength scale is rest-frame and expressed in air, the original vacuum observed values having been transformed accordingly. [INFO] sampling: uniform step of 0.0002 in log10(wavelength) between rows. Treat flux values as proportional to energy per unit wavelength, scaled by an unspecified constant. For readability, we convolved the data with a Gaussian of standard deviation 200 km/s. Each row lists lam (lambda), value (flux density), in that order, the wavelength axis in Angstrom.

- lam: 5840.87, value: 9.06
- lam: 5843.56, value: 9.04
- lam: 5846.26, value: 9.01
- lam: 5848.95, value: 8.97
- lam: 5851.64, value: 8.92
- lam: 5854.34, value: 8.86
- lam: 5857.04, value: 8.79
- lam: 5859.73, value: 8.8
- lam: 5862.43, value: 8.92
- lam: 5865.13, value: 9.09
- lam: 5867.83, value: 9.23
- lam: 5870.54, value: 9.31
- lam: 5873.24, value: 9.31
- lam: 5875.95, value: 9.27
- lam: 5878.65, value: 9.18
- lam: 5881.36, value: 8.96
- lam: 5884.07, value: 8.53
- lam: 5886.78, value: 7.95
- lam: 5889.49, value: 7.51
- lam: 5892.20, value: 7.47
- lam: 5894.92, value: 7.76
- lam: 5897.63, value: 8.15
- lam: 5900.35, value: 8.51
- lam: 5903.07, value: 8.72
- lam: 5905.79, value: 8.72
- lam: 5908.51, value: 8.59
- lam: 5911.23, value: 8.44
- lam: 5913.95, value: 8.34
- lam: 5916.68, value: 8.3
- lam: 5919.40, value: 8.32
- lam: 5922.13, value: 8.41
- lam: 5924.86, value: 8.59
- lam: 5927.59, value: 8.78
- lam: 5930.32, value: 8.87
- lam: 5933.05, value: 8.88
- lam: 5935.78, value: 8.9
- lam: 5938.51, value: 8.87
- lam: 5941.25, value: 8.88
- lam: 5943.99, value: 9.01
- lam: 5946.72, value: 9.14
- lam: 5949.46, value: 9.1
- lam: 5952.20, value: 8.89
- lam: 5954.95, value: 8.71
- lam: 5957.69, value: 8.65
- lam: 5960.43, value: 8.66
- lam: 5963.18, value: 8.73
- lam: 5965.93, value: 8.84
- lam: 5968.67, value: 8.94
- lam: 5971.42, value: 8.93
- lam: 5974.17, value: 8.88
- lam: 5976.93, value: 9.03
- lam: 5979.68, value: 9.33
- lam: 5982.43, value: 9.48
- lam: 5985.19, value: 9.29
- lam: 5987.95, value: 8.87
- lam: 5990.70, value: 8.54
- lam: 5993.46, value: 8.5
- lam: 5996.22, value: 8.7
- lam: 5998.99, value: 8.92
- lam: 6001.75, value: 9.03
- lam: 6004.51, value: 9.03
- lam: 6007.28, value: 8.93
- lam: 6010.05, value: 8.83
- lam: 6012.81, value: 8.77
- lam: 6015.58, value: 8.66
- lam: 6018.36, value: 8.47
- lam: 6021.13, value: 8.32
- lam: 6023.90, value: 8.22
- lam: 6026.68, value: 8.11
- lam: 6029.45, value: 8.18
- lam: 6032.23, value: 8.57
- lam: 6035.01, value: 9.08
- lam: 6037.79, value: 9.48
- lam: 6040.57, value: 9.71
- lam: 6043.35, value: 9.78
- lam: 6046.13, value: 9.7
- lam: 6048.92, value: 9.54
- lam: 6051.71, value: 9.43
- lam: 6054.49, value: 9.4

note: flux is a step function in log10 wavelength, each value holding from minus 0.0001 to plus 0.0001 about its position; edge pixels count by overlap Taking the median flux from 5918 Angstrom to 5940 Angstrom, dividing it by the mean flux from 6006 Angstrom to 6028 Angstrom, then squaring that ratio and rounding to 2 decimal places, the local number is 1.07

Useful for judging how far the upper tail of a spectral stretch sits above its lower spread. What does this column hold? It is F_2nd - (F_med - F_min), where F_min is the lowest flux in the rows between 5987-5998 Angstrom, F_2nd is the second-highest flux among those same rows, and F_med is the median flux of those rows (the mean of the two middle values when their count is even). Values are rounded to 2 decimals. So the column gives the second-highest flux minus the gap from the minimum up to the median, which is 8.58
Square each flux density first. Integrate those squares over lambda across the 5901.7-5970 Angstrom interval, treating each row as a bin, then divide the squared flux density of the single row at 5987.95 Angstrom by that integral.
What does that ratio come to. 0.0151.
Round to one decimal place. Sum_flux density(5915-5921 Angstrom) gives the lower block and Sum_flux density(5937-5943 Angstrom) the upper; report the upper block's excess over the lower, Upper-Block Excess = 1.1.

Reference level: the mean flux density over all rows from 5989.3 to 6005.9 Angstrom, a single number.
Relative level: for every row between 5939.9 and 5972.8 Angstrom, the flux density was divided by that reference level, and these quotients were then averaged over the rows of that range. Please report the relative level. 1.010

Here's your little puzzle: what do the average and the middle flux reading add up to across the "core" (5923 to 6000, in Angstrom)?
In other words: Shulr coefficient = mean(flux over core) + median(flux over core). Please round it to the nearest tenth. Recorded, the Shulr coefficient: 17.8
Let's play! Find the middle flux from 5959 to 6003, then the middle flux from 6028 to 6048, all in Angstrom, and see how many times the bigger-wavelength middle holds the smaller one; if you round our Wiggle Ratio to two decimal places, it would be 1.07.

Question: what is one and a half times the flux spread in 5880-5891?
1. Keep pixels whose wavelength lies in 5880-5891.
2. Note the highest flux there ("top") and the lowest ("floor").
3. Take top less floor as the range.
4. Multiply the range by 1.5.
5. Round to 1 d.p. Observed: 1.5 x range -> 2.2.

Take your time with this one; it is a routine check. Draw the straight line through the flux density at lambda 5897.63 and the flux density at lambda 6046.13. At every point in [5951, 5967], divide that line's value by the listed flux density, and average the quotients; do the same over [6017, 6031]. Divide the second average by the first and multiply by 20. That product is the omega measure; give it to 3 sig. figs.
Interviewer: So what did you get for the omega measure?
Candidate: 22.8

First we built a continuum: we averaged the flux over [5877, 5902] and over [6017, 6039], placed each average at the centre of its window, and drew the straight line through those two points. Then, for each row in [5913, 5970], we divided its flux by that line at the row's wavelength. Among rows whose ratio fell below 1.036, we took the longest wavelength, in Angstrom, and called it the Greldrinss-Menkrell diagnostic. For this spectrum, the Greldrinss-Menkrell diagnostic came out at 5960.43 Angstrom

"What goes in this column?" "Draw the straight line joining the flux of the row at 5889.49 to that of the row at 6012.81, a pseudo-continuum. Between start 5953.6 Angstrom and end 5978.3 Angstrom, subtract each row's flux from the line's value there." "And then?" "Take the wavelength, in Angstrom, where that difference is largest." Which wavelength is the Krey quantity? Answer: 5960.43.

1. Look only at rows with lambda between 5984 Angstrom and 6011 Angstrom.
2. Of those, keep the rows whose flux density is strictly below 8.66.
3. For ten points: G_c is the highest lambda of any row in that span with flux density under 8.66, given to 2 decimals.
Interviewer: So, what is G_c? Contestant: 5993.46 Angstrom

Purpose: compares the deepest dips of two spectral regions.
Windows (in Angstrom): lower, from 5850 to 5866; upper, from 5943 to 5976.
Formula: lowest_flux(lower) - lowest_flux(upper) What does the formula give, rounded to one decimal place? 0.1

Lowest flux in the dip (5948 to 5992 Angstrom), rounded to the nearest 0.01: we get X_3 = 8.54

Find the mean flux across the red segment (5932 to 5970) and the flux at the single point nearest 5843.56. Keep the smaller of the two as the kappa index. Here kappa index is 8.87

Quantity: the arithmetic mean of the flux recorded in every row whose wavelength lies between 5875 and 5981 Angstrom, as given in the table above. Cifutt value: 8.7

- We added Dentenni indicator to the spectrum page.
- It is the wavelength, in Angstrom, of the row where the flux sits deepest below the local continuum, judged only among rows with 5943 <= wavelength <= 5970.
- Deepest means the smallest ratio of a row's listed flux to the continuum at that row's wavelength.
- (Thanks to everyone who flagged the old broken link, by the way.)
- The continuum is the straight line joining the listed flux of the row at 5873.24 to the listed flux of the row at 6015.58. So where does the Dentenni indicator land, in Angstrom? 5957.69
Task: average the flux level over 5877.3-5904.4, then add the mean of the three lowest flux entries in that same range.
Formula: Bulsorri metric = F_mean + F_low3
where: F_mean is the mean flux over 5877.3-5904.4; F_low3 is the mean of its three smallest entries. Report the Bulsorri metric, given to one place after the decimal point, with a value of 15.9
